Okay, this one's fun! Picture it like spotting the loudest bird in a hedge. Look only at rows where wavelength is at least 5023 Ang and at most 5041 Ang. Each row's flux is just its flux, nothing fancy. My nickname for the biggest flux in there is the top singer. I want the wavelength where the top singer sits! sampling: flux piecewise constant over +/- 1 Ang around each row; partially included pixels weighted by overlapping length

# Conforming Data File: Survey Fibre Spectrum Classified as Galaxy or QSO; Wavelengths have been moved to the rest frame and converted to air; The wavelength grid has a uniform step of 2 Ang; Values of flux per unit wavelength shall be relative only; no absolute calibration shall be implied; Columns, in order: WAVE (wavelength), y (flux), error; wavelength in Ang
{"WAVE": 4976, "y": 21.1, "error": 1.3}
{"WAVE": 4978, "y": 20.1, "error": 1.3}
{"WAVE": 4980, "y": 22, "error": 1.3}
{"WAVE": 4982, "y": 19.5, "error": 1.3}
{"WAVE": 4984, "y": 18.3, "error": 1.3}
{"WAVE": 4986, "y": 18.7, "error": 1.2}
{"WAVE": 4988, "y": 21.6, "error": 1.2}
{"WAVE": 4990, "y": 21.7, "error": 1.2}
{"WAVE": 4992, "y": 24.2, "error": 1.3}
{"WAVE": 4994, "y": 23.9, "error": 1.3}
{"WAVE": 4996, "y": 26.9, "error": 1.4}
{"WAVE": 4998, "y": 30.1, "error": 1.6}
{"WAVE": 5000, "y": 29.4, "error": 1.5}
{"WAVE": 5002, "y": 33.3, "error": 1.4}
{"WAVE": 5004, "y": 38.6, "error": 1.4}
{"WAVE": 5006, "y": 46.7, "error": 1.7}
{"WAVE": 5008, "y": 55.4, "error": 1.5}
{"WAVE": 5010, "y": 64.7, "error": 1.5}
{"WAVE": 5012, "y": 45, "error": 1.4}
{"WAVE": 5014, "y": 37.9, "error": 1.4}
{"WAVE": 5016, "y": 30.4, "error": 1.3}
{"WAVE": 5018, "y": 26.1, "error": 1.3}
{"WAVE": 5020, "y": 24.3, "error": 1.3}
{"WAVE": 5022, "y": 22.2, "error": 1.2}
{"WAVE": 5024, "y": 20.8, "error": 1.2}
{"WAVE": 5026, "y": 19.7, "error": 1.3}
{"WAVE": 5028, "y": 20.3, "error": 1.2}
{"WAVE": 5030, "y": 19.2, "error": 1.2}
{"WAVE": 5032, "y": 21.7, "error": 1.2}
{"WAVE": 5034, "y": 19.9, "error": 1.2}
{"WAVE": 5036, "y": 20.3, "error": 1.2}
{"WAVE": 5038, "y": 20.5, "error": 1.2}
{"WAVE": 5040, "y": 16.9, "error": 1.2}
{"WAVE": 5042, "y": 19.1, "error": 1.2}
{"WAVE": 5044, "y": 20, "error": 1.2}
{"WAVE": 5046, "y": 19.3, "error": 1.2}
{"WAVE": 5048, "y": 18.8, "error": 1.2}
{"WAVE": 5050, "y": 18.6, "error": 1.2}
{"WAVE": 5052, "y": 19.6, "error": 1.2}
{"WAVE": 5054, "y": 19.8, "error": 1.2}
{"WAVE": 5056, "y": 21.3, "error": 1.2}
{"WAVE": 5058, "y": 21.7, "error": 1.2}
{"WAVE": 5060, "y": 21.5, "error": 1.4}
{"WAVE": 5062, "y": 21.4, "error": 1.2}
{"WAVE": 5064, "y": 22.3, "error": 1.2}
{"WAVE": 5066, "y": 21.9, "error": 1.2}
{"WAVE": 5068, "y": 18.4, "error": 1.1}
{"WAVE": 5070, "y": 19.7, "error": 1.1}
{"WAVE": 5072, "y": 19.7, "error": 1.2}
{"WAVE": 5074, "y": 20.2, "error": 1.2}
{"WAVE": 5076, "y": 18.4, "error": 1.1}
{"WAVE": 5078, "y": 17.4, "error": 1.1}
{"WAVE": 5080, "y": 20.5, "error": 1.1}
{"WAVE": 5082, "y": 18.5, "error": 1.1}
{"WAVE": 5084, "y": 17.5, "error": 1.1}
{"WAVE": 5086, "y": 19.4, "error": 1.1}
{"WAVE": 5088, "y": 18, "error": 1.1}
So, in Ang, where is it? 5032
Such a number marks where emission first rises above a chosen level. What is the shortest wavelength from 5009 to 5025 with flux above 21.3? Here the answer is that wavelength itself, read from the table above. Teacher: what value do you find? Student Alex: 5010 Ang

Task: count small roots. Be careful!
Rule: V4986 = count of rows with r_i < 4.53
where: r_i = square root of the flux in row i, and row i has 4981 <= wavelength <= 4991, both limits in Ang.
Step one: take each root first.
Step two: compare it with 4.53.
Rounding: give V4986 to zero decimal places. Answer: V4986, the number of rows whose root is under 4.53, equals 3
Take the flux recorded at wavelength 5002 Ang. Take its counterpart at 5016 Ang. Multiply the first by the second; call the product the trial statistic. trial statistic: 1012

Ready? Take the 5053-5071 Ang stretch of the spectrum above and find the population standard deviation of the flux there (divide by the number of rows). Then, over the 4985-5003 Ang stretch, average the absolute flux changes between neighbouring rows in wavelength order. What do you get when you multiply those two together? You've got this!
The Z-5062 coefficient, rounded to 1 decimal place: 2.5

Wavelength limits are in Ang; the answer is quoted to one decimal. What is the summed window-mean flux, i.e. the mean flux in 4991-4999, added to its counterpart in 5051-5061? 47.1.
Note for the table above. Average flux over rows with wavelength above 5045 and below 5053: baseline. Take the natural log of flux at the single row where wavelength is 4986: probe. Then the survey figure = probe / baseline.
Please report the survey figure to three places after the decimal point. 0.154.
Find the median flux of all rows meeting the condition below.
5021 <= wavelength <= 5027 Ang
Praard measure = 20.8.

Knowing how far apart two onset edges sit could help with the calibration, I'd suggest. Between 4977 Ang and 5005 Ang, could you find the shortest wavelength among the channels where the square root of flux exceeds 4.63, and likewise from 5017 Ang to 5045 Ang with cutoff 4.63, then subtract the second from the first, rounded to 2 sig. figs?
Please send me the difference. -38 Ang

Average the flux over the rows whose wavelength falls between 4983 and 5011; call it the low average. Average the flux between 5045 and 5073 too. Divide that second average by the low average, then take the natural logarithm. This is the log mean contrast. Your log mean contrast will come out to -0.47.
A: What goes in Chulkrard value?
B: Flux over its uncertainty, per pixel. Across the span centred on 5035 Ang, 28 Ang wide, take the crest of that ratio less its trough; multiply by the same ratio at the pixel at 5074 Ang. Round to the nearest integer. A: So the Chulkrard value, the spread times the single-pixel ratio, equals 74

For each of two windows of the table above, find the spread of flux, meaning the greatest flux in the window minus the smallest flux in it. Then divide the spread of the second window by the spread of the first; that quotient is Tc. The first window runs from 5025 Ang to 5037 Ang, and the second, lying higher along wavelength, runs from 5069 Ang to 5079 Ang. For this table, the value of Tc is 1.1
